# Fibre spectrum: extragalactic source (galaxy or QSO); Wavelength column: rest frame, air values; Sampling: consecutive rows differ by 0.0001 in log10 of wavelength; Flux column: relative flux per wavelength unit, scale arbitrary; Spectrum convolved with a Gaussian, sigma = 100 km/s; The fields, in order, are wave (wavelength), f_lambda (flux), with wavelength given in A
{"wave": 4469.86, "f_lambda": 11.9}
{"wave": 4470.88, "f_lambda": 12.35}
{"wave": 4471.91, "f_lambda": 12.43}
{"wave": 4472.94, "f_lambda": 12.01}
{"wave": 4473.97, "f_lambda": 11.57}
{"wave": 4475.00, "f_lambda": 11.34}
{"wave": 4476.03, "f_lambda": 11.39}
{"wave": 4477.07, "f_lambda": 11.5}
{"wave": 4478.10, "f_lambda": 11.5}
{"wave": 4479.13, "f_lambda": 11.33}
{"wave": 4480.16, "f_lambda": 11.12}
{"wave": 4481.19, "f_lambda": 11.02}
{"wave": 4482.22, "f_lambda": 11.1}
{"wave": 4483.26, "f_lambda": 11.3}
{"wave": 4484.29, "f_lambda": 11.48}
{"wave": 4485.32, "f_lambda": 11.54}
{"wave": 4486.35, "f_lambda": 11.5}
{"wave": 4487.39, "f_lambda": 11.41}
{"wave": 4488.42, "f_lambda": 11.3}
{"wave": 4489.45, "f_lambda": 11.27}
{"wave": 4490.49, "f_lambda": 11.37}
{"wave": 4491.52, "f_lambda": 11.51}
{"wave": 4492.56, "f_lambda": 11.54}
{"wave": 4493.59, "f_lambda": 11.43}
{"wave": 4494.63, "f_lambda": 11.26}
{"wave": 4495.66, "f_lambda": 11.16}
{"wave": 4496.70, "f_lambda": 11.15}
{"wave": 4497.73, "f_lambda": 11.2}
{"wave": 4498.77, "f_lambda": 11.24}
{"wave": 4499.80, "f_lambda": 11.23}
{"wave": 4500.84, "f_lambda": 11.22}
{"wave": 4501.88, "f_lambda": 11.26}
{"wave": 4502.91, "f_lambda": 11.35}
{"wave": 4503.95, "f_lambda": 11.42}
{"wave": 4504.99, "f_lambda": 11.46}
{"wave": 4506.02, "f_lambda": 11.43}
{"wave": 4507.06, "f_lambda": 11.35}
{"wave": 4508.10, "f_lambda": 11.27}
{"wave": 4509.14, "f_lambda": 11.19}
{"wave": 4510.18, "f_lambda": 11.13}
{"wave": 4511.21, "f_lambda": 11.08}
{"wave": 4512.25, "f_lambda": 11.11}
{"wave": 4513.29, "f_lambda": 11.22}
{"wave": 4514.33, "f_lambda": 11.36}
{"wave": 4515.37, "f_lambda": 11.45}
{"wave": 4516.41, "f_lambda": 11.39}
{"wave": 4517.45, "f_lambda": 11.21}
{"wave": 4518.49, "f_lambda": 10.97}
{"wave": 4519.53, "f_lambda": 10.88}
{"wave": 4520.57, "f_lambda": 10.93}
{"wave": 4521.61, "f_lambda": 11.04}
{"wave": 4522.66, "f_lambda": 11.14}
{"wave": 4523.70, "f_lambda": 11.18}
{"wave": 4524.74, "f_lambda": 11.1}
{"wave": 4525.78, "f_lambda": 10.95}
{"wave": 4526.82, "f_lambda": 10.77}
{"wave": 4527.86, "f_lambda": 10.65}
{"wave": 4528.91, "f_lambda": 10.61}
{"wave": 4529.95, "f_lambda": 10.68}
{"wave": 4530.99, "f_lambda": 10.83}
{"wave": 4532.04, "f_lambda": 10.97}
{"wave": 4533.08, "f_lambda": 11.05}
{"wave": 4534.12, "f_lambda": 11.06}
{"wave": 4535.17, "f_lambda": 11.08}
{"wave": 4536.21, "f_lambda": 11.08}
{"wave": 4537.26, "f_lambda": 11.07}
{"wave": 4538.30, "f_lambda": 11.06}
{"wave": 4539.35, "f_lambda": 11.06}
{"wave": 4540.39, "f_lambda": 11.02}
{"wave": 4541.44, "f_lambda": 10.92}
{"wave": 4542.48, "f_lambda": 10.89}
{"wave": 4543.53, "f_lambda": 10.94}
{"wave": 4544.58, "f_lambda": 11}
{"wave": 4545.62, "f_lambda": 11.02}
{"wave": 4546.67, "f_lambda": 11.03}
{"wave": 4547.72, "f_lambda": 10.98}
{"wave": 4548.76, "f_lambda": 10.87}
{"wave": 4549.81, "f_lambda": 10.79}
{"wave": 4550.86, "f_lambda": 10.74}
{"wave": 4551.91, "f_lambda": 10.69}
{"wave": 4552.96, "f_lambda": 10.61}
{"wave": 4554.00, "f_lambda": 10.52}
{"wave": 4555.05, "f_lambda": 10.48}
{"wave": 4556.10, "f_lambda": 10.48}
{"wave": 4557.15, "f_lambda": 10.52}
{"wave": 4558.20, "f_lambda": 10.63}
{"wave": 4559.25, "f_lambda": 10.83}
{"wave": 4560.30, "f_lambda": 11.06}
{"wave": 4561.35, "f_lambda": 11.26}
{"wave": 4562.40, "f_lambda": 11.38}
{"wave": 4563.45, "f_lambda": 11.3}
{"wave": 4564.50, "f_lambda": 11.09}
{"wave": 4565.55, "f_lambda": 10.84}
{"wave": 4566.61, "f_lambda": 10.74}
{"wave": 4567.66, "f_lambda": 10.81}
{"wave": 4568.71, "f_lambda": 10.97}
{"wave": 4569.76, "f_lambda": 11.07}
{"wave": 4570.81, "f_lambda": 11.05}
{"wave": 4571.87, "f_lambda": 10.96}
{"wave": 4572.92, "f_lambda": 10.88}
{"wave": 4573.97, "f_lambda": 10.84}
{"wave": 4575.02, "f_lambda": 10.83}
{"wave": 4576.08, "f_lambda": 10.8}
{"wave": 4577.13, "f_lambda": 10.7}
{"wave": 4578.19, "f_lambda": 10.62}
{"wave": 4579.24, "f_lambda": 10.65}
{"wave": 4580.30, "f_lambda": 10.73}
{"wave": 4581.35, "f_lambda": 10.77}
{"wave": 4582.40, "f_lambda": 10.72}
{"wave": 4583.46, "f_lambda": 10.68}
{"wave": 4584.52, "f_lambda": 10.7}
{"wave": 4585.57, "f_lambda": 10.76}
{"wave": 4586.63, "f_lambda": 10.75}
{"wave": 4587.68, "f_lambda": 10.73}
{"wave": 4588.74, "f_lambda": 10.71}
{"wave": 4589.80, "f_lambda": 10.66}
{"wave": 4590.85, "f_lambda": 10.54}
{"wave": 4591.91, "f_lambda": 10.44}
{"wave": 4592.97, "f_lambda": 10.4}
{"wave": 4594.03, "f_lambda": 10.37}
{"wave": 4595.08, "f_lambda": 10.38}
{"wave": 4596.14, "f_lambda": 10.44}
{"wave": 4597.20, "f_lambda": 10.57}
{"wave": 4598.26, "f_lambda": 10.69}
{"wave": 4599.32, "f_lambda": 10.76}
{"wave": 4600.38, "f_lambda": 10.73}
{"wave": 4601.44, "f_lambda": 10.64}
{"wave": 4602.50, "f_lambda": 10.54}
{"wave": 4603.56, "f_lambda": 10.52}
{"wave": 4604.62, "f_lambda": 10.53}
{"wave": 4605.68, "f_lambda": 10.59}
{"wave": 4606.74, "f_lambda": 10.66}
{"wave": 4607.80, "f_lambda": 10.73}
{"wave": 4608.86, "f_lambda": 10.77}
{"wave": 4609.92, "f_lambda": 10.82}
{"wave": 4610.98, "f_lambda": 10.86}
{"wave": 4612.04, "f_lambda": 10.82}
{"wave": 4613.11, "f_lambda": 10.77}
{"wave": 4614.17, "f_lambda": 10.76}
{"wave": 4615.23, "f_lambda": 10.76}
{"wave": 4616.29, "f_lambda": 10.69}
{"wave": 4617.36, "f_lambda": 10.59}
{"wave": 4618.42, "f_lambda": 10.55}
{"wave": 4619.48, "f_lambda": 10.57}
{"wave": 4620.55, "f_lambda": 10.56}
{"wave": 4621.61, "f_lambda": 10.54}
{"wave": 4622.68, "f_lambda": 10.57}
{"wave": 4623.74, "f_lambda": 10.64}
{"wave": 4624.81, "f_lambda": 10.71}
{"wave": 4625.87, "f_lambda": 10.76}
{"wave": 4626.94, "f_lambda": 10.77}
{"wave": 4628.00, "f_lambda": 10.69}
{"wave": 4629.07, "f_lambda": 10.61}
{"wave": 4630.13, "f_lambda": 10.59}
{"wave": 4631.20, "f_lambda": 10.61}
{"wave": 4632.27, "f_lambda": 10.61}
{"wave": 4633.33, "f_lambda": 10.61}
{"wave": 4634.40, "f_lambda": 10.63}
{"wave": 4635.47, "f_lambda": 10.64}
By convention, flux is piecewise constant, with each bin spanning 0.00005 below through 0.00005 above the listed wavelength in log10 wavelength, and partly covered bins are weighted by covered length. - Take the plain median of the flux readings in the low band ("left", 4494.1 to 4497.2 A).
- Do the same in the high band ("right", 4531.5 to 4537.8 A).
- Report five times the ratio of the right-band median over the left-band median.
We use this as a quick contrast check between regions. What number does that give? 4.96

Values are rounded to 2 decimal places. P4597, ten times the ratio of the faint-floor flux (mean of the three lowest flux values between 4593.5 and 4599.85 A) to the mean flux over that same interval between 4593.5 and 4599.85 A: 9.87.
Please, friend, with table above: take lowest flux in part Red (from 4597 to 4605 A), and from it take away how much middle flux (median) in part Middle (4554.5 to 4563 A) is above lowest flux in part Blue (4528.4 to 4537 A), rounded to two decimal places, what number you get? 10.40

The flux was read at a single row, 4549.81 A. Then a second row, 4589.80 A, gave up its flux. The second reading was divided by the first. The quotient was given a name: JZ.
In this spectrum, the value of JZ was 0.988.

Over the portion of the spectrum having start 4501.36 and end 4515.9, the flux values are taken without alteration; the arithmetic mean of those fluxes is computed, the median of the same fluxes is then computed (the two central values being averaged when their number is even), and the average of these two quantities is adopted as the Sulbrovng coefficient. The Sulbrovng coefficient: 11.3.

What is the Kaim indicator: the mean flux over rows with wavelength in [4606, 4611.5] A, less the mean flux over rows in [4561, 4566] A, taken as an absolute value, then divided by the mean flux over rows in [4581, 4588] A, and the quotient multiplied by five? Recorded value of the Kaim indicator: 0.19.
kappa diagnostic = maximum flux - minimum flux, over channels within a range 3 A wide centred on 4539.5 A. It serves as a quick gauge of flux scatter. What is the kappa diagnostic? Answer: 0.04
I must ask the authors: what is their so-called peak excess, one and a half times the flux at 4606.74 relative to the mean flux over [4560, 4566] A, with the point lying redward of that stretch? 1.43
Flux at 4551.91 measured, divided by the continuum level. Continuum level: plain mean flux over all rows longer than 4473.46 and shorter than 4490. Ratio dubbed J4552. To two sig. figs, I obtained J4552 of 0.94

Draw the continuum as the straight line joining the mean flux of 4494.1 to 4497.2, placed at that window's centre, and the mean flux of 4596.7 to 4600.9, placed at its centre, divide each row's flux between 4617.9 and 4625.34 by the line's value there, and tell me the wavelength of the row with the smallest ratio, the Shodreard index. 4618.42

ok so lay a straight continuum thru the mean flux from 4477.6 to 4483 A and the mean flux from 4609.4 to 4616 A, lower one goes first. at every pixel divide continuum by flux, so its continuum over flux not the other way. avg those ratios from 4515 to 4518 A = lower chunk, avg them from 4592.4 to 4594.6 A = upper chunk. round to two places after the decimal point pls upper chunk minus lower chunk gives 0.07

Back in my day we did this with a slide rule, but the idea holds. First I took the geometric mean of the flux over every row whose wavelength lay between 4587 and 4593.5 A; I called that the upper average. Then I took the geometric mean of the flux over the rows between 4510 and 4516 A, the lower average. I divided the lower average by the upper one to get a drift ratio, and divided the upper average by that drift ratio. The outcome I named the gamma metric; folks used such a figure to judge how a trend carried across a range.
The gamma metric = 10.0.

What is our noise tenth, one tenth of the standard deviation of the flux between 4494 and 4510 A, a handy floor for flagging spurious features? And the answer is 0.010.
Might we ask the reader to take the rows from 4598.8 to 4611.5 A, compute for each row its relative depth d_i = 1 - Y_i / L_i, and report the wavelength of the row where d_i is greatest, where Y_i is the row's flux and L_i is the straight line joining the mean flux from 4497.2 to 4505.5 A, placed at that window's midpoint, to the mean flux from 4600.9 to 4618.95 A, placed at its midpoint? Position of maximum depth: 4603.56 A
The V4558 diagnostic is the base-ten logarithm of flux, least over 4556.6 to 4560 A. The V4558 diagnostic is 1.02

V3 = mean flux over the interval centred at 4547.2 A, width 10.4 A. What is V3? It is 10.9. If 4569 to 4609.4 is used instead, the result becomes 10.7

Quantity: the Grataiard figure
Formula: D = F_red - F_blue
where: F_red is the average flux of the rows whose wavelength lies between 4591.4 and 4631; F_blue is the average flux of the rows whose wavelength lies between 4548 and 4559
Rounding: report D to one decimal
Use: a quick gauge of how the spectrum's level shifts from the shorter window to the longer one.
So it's 0.0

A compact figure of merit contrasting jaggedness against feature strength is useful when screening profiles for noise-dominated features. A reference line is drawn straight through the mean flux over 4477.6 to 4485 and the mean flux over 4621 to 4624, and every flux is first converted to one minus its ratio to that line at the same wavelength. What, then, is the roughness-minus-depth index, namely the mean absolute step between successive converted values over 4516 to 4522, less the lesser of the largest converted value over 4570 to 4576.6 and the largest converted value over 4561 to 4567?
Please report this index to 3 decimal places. 0.011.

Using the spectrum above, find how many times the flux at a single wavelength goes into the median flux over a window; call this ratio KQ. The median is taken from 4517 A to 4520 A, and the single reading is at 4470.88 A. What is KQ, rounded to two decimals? 0.89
